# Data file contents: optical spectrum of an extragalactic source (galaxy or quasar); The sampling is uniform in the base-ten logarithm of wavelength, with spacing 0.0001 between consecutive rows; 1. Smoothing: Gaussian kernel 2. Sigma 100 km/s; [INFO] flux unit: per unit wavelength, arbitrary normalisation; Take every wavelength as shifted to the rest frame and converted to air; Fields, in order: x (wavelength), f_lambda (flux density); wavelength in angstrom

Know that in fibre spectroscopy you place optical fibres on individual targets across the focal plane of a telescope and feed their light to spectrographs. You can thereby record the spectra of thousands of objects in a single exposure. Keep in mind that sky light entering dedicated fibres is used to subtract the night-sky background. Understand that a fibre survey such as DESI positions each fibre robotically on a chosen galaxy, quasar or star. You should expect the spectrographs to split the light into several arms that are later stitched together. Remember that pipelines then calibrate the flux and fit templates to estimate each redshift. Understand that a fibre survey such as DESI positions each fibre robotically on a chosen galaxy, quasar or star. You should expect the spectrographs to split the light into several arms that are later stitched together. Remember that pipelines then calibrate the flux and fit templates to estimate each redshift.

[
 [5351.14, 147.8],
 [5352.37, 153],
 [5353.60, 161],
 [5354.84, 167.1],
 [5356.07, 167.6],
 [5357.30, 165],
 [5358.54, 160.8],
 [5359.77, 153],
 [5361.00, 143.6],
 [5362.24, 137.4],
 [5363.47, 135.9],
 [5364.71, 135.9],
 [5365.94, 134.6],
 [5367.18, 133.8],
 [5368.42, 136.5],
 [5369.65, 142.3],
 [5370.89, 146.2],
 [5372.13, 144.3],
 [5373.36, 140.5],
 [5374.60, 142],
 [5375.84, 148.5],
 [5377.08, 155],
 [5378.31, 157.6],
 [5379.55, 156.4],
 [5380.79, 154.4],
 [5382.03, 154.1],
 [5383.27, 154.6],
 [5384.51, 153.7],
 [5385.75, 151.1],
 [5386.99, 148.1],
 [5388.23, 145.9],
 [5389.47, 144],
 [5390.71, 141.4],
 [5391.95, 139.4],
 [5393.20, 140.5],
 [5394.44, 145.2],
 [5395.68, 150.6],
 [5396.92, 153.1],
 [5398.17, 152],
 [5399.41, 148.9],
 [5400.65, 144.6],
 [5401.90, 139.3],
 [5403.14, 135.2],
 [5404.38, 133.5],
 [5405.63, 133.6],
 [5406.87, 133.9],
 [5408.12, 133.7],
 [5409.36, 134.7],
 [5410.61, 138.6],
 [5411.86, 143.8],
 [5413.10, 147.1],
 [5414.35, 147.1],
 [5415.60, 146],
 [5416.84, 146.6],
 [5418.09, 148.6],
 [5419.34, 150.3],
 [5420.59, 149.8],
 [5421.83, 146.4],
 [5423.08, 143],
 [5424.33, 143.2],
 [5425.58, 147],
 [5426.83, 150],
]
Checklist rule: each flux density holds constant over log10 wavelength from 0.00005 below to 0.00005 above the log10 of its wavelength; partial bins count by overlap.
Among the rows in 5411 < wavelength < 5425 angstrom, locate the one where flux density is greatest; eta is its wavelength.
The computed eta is 5419.34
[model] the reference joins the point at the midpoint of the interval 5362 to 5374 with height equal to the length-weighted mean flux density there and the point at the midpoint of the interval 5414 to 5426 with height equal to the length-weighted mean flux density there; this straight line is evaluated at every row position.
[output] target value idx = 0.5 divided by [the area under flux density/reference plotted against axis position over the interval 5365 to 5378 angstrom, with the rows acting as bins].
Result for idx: 0.0376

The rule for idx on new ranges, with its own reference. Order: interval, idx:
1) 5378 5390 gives 0.0388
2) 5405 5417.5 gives 0.0414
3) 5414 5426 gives 0.0417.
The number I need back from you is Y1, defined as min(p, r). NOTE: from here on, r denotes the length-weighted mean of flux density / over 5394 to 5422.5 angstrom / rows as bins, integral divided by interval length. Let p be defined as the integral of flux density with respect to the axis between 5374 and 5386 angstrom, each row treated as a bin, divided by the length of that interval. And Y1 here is 144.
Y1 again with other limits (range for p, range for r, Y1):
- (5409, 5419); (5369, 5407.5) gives 144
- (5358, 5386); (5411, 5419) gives 146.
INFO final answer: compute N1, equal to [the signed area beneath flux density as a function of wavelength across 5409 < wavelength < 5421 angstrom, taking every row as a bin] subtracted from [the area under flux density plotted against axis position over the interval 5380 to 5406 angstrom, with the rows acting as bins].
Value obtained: 2053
